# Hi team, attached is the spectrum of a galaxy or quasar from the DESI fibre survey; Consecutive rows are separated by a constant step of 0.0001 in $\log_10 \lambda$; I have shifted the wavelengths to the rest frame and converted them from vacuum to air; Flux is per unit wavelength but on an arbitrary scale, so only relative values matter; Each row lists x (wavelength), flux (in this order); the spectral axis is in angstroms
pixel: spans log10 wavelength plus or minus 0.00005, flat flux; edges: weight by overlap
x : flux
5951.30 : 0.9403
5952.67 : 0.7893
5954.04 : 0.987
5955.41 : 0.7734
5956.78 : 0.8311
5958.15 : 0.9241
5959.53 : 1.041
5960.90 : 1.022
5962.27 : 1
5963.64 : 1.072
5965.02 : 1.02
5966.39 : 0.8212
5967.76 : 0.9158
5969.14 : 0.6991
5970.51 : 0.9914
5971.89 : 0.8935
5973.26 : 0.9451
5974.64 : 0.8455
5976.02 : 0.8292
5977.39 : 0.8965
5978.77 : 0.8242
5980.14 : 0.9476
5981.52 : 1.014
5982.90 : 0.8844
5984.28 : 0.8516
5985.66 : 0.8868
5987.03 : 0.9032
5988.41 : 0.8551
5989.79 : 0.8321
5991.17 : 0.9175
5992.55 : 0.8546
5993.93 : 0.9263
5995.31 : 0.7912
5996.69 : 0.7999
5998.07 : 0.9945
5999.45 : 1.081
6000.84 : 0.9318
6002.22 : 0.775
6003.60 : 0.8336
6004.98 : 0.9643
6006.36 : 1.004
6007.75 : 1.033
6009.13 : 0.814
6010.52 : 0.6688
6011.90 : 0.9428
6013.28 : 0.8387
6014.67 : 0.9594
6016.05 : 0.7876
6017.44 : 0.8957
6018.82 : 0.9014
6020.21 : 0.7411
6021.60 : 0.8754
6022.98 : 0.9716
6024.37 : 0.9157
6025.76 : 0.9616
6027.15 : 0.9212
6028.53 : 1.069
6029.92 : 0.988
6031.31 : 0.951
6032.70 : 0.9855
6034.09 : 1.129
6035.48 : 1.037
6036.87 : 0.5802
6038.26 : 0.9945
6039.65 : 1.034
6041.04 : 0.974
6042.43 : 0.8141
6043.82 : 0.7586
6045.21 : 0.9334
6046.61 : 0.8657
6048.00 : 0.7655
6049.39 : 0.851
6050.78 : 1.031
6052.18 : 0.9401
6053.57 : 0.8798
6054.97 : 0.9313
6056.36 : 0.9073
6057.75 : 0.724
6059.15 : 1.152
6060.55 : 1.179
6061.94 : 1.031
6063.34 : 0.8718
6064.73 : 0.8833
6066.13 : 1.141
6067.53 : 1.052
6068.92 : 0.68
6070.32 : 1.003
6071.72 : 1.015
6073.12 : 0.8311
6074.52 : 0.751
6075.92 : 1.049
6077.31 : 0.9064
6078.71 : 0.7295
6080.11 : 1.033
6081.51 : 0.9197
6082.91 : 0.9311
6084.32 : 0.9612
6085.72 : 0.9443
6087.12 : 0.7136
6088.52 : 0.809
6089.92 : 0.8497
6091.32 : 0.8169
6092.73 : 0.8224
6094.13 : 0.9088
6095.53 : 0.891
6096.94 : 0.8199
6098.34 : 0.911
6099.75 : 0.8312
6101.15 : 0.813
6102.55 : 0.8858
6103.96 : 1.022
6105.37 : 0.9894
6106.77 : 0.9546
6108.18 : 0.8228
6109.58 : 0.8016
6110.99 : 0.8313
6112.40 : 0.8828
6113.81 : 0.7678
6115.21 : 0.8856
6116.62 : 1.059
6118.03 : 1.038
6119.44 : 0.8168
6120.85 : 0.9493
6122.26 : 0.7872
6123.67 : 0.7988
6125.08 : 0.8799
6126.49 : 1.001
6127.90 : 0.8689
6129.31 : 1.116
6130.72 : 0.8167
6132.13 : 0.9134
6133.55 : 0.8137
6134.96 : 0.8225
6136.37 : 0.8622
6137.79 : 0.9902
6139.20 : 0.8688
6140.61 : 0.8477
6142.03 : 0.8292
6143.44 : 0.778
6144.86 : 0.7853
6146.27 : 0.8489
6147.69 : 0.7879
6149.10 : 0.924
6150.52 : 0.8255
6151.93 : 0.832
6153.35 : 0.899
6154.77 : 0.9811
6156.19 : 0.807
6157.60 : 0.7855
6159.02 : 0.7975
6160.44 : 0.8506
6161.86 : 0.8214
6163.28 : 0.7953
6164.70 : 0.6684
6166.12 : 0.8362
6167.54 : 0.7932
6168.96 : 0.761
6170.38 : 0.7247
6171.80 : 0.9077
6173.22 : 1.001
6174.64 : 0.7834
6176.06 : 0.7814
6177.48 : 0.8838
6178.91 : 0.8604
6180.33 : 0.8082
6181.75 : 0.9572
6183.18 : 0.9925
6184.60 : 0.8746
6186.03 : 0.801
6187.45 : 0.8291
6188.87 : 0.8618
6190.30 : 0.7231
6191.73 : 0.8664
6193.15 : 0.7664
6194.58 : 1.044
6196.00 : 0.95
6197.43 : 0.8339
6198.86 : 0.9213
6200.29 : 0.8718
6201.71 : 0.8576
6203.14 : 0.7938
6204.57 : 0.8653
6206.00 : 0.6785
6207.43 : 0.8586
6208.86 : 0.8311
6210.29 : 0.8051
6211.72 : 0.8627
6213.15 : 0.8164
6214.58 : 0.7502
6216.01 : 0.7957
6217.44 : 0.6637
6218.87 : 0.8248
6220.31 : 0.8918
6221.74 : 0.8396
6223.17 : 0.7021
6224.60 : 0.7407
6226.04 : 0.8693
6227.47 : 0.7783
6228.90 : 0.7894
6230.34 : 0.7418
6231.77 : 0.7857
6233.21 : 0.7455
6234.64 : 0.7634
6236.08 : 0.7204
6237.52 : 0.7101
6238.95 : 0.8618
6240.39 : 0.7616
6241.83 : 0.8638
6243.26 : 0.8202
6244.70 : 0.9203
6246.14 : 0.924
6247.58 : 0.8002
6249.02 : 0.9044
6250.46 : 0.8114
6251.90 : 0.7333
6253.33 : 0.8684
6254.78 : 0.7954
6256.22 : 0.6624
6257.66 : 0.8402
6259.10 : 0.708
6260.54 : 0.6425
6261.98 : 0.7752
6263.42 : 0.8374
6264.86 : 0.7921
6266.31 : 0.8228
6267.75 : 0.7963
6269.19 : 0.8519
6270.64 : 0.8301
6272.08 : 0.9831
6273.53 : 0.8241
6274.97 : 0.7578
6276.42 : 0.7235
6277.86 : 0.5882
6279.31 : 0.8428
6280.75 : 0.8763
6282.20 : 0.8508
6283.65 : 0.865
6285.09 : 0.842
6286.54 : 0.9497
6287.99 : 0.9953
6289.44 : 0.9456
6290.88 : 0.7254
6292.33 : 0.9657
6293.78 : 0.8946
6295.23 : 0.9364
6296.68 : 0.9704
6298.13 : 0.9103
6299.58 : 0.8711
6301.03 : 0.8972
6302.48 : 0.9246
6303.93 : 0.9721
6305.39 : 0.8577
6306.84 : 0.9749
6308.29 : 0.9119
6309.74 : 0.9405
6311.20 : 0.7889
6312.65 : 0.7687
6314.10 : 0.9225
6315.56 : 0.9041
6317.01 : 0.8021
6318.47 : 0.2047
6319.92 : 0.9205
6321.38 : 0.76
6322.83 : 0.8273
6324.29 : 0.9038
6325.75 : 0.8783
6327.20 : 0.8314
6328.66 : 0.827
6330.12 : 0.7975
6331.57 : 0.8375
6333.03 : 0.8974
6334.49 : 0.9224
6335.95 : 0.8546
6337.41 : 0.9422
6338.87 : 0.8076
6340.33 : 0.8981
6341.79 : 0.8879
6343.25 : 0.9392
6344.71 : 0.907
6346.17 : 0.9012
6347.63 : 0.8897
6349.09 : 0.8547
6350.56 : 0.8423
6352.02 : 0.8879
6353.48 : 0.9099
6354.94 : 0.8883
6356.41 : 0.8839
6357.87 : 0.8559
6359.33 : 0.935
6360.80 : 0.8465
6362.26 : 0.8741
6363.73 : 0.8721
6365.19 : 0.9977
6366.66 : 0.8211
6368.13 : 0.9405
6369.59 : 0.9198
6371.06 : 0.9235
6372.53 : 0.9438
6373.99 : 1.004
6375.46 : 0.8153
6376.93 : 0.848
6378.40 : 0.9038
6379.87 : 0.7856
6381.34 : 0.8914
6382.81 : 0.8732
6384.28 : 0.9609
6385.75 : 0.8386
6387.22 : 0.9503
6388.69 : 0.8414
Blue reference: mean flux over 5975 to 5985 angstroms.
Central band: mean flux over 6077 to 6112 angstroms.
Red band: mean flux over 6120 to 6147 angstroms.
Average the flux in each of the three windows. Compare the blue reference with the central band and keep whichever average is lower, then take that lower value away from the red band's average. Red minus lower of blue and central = -0.004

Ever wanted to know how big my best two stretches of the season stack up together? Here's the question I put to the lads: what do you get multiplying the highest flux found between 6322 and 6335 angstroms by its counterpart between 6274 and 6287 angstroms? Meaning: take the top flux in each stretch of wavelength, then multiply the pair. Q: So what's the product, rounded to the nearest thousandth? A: 0.876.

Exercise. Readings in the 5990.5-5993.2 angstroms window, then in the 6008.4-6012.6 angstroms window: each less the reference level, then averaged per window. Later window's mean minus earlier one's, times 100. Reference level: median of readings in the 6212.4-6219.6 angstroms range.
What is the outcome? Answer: -8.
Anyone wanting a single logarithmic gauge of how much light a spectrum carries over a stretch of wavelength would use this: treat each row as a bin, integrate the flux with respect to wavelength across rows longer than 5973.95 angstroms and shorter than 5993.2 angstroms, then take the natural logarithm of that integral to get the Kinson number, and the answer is 2.83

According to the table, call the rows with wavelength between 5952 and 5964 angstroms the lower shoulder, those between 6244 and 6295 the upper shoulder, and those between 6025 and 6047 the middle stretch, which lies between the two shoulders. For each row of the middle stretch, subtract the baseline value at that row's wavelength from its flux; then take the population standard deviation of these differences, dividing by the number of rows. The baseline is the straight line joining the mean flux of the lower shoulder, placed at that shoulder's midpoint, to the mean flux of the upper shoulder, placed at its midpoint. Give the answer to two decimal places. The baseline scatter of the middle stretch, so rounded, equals 0.13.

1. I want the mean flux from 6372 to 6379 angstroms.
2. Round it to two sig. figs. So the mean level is 0.90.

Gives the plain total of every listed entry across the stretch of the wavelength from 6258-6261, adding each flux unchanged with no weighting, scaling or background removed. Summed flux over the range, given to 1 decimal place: 1.4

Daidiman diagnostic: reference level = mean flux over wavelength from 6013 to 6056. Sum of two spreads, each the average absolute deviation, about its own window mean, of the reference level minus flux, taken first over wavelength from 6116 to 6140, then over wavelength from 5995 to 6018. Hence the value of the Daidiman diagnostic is 0.180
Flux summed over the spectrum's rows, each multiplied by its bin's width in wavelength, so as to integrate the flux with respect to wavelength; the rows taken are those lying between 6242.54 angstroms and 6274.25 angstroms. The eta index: 25.9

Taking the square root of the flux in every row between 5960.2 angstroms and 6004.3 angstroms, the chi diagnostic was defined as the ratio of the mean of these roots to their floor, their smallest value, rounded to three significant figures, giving 1.13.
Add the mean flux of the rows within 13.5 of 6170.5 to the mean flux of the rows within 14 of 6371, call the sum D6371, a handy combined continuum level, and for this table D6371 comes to 1.73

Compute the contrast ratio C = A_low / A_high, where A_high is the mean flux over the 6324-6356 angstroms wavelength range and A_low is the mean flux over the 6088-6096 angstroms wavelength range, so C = 0.97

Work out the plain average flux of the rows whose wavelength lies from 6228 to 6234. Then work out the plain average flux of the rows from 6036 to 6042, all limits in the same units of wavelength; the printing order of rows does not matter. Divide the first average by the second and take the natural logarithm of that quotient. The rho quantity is -0.16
